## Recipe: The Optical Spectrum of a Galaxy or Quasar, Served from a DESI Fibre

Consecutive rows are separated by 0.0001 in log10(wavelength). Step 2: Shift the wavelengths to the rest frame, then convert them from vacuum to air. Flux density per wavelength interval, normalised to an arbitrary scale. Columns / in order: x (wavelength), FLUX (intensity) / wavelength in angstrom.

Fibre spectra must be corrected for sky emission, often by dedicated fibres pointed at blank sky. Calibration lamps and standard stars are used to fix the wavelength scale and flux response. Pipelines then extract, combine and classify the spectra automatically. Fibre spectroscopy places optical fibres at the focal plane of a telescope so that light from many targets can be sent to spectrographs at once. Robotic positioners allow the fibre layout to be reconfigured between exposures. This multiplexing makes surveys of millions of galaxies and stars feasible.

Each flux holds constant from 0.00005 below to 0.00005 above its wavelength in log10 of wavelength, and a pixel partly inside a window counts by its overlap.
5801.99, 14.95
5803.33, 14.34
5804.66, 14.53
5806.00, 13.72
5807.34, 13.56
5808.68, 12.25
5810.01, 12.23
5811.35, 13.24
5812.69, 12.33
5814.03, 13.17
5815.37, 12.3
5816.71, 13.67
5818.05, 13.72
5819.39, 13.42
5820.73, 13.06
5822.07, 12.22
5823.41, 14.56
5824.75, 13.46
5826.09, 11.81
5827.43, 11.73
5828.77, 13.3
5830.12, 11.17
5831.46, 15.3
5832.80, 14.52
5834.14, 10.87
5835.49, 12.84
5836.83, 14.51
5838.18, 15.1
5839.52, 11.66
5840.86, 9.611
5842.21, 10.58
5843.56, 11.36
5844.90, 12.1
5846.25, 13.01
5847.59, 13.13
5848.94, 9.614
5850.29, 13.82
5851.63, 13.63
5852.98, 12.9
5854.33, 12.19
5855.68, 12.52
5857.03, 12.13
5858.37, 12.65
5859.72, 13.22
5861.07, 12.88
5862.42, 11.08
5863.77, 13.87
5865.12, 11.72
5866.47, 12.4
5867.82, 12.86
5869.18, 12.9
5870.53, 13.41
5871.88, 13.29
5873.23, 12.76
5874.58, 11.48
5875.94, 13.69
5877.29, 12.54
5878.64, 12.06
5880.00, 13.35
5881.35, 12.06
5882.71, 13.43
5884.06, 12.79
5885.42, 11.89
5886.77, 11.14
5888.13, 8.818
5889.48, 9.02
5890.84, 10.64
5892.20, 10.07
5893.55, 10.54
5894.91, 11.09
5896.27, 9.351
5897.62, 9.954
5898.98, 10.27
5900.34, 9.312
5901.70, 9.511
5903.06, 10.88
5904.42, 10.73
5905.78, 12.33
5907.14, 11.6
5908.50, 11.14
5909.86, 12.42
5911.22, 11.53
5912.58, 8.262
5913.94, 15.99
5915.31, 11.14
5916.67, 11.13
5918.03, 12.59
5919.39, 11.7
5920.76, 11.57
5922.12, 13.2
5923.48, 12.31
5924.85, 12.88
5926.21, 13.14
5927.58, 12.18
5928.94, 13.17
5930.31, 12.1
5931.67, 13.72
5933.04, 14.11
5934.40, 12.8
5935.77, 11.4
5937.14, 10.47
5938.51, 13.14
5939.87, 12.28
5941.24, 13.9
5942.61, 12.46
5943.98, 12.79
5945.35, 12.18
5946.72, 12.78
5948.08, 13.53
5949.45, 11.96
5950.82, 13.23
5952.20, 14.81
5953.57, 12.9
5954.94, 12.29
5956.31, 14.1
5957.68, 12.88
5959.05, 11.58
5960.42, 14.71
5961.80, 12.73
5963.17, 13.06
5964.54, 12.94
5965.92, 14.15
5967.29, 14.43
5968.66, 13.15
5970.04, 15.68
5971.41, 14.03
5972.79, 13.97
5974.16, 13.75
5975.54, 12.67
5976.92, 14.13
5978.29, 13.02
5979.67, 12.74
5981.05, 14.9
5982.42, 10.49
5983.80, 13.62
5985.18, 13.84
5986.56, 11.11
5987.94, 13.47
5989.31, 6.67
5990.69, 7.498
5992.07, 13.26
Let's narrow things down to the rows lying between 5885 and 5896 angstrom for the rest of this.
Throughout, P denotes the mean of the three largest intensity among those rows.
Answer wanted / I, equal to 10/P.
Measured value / 0.879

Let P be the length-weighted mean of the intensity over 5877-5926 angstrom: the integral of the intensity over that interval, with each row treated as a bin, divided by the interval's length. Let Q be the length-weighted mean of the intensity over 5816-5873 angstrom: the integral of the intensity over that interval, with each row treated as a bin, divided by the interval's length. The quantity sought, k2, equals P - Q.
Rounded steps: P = 11.4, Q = 12.7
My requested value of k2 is -1.3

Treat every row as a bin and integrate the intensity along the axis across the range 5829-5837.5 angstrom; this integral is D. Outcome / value 112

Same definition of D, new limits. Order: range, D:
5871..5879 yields 102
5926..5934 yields 104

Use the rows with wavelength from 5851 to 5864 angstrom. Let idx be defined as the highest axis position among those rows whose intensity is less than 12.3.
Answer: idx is 5862.42 angstrom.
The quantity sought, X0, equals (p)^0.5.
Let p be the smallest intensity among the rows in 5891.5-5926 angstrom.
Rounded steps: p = 8.262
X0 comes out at 2.9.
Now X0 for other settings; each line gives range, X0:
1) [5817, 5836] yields 3.3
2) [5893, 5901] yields 3.1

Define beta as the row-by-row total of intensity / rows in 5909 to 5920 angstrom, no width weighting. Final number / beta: 95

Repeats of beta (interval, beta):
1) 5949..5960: 104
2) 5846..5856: 101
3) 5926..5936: 103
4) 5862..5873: 102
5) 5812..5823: 104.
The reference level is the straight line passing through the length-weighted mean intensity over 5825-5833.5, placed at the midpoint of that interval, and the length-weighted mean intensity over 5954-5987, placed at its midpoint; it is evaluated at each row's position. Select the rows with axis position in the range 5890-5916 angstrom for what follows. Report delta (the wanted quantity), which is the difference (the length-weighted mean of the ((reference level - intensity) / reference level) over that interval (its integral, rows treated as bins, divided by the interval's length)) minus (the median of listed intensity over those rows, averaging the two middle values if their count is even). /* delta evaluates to -10.6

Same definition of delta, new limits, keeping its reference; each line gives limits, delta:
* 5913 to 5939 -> -12.5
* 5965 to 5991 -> -13.6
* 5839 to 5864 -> -12.5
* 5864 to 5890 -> -12.5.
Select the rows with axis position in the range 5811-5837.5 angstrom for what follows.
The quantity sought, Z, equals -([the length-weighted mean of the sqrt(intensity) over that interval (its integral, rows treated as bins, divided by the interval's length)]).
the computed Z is -3.61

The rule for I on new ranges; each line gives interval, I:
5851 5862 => 0.755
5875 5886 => 0.741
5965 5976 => 0.678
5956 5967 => 0.698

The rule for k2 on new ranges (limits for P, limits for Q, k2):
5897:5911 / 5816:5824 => -2.6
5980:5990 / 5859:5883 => -0.7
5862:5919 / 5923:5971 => -1.4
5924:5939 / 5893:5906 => 2.3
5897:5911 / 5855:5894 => -1.3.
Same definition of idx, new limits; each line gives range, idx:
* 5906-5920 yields 5919.39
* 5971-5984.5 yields 5982.42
